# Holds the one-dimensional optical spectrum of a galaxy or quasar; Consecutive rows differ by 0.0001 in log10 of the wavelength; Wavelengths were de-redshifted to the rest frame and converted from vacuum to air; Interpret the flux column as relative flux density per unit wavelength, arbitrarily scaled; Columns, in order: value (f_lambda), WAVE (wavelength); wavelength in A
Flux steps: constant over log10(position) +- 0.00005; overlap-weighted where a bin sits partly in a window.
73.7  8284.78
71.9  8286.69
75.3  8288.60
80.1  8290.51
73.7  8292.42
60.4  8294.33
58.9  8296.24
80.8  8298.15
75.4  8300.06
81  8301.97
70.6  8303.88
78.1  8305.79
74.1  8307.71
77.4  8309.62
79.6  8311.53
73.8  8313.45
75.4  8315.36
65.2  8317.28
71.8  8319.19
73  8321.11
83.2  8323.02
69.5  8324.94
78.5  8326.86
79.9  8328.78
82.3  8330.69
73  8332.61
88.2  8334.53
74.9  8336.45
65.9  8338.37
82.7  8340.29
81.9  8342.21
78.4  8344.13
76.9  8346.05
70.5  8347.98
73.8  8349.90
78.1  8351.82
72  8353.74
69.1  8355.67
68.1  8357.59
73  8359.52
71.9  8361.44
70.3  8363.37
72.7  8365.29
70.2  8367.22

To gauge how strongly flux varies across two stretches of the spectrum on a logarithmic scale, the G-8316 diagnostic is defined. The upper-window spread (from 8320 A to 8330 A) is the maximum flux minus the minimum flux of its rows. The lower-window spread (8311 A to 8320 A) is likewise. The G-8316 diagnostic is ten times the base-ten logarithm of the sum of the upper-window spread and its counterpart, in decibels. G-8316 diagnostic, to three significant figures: 14.5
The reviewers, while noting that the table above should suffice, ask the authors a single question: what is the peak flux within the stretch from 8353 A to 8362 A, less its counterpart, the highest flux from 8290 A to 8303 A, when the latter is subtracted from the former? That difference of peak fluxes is -8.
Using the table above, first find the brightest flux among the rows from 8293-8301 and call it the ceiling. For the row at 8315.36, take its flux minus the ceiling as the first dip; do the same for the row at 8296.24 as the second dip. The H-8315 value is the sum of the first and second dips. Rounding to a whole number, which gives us -27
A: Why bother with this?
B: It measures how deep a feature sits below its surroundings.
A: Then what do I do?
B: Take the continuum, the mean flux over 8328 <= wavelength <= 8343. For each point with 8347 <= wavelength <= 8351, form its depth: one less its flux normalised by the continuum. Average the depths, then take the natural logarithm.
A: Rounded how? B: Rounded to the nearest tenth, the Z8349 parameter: -2.5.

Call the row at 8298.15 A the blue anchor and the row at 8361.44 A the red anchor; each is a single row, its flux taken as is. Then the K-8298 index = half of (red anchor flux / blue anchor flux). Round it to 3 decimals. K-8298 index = 0.445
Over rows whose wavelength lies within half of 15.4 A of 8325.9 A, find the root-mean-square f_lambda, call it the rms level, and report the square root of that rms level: 8.75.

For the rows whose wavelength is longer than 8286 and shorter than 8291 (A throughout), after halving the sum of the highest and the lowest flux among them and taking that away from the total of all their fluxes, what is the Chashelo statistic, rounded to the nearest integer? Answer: 151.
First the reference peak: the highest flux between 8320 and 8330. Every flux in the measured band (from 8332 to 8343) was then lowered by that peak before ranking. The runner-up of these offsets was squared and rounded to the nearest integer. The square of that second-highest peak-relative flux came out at 0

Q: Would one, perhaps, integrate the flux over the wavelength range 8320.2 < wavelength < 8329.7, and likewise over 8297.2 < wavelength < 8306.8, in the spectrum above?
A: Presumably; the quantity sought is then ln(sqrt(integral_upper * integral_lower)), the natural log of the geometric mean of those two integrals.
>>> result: 6.60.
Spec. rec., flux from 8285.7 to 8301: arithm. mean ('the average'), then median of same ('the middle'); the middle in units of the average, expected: 1.03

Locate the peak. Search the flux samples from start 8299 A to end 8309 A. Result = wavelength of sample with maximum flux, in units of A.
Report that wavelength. 8301.97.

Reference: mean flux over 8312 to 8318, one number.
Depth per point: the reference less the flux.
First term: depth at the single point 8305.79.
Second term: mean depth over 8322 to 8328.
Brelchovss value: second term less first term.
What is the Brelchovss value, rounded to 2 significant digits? 1.0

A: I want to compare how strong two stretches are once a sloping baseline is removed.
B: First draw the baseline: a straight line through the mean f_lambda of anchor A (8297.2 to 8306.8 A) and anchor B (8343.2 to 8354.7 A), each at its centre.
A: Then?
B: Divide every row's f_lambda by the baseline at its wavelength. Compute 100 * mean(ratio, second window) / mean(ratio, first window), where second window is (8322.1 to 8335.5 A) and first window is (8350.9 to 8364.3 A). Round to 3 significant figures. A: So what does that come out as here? 108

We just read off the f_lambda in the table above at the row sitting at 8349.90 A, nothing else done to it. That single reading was 73.8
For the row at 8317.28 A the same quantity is 65.2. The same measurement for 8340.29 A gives 82.7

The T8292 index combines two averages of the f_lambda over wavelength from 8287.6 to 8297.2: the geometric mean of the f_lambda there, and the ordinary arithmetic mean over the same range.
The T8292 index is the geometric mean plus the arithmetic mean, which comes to 139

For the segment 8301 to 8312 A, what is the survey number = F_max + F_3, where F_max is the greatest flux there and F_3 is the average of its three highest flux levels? 161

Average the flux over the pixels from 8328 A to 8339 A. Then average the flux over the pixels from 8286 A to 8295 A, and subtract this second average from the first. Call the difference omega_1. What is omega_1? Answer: 5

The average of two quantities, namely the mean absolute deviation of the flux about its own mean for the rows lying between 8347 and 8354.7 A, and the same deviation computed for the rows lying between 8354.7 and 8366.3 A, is 2.0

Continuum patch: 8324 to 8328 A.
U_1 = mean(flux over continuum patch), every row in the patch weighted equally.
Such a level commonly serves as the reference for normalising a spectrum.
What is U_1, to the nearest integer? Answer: 74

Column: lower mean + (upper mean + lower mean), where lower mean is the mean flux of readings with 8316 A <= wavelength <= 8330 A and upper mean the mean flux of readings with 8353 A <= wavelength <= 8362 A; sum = 220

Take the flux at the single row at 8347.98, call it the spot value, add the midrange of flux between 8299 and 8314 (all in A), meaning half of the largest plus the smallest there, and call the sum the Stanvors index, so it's 146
